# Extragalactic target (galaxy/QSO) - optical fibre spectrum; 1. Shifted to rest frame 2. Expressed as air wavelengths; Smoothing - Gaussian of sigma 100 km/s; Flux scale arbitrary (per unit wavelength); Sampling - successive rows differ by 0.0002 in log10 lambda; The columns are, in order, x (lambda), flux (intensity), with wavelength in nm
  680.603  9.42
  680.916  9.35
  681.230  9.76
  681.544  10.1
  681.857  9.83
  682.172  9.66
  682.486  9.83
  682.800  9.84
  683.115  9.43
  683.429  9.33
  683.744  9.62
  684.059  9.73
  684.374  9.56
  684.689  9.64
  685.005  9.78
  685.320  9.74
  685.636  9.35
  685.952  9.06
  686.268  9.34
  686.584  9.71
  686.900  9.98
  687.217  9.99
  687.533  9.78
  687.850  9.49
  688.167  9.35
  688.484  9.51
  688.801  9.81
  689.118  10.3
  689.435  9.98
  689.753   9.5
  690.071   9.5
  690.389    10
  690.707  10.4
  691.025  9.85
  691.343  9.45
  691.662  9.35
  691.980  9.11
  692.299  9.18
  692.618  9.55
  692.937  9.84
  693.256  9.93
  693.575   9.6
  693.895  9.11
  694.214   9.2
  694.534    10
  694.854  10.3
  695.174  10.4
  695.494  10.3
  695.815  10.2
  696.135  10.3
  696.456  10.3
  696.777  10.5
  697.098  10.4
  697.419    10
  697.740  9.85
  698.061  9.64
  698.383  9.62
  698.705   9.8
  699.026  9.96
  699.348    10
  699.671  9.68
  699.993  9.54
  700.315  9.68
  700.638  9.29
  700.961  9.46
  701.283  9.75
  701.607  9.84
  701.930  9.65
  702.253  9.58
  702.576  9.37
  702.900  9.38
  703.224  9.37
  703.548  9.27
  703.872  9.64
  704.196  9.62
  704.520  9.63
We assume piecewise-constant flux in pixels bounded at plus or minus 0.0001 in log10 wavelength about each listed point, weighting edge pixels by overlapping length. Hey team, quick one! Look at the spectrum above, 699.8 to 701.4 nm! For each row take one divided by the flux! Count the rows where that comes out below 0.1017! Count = 0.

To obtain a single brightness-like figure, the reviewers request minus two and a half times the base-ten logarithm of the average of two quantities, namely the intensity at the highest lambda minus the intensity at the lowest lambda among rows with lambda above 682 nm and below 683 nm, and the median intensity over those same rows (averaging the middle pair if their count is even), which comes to -1.75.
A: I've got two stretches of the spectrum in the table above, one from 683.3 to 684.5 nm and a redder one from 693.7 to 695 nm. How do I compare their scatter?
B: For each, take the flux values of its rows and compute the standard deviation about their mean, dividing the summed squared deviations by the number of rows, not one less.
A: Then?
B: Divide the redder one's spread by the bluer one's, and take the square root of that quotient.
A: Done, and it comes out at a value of 1.9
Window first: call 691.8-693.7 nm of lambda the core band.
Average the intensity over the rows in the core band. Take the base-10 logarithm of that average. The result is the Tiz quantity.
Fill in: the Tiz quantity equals 0.979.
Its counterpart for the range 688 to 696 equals 0.989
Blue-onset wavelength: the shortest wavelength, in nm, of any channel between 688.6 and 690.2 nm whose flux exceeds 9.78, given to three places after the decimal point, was 688.801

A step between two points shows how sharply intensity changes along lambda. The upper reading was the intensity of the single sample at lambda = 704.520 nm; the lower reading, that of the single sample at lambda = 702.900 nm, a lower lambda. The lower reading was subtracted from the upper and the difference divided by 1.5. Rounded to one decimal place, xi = 0.2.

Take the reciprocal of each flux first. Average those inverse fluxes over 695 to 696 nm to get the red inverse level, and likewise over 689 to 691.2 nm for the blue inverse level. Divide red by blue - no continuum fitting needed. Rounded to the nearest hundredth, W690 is 0.96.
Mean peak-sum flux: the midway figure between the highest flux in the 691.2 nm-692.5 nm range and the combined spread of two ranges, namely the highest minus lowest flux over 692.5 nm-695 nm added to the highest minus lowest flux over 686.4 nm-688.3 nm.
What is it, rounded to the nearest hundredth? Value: 5.64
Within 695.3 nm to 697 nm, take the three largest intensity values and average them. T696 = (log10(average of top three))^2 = 1.03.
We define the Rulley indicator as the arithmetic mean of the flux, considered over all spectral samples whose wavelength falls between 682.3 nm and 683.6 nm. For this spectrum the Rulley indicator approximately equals 9.6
